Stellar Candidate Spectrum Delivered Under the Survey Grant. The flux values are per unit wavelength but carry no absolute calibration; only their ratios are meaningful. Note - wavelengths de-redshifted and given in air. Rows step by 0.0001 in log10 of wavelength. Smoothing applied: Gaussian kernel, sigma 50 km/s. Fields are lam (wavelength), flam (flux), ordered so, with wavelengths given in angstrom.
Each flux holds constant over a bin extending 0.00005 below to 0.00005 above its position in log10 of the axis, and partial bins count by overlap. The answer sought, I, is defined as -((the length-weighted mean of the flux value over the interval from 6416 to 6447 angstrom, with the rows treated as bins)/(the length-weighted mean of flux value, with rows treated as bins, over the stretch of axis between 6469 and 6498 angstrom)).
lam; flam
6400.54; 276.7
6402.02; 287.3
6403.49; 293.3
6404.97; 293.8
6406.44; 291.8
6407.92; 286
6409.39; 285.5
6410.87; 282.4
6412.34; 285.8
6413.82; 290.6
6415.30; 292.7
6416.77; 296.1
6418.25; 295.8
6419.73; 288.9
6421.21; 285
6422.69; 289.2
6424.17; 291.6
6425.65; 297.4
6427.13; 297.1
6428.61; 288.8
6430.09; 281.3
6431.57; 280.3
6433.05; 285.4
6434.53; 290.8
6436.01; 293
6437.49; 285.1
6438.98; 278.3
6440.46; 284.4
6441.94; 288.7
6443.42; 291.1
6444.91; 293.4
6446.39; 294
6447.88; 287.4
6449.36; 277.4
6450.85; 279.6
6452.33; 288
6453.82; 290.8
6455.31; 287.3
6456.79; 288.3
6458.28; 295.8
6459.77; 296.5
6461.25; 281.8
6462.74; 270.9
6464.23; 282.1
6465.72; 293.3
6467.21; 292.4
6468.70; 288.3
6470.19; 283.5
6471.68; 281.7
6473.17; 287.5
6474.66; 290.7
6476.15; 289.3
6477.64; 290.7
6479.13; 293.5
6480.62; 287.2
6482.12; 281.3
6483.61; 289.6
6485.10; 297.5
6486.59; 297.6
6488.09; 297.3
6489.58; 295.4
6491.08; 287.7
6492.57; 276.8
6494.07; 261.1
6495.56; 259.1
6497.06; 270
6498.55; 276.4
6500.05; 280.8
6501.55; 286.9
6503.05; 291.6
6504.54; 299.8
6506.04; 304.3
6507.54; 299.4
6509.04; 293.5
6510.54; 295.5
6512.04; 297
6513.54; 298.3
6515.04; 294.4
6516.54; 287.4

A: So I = -1.01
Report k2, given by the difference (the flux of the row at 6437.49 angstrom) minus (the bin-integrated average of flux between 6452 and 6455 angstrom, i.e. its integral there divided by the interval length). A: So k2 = -3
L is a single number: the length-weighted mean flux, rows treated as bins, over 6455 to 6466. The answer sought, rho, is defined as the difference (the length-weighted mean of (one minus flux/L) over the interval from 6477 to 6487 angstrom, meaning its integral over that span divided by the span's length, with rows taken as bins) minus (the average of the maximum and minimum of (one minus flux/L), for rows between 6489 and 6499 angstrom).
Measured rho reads -0.05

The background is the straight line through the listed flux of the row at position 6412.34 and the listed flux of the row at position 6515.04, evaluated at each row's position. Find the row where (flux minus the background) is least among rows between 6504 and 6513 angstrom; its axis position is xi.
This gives 6509.04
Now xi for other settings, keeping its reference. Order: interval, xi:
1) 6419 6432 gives 6431.57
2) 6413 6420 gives 6419.73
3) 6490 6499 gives 6495.56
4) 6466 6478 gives 6471.68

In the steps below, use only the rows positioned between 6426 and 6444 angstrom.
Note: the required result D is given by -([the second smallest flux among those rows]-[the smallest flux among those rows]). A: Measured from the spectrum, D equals -2.0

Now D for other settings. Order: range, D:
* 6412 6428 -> -0.8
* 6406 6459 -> -0.9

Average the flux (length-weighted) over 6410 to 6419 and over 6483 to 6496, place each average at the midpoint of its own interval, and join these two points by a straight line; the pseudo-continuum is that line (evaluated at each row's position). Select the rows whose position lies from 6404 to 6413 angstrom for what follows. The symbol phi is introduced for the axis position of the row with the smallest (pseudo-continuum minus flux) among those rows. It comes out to 6404.97 angstrom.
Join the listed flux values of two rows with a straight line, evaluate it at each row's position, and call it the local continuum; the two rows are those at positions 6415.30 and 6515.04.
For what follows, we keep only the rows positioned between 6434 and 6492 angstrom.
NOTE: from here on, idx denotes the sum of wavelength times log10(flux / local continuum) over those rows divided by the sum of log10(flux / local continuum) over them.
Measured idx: 6458.9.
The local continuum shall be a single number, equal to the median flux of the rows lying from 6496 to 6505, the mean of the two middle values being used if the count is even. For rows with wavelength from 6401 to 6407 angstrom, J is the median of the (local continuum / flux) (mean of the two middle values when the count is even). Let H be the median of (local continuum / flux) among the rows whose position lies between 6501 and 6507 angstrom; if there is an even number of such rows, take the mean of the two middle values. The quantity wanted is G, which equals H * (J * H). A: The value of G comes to 0.89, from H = 0.96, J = 0.97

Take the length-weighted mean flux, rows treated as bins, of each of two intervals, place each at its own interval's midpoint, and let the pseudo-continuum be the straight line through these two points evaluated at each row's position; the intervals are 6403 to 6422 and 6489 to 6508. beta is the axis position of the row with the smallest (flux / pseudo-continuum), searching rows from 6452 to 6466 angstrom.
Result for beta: 6462.74 angstrom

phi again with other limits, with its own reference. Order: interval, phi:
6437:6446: 6444.91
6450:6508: 6506.04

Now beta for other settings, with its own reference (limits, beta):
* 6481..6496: 6495.56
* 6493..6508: 6495.56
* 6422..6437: 6431.57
